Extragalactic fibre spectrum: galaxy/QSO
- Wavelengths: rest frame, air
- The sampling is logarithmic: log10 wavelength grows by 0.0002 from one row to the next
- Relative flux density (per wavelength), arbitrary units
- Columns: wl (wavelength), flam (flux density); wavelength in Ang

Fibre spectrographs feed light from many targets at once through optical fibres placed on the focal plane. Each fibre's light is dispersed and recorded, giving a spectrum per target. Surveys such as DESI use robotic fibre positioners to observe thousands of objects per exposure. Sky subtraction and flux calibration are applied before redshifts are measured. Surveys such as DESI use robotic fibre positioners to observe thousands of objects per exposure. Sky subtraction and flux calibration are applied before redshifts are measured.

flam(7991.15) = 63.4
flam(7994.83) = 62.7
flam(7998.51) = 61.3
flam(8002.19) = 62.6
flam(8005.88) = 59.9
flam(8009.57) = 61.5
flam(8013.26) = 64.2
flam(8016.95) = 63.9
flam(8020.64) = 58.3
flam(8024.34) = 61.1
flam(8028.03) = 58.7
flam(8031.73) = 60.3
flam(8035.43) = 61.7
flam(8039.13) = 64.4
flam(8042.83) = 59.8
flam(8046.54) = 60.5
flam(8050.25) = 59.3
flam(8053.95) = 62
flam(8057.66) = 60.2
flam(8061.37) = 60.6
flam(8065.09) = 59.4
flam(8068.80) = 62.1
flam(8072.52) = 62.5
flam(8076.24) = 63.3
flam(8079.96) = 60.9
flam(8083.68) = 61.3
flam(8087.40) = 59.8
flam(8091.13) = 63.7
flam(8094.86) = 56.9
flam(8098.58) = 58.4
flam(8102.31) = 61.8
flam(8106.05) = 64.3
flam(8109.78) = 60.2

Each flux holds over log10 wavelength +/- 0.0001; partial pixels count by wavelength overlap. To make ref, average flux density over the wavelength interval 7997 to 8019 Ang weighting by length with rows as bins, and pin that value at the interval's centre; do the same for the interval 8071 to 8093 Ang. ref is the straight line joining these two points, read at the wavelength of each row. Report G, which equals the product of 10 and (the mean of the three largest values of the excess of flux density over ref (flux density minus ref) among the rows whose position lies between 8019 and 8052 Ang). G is 3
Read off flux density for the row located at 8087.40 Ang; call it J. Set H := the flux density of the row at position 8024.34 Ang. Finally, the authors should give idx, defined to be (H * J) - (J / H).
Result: 3653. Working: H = 61.1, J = 59.8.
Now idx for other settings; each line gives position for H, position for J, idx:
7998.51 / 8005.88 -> 3671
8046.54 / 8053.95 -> 3750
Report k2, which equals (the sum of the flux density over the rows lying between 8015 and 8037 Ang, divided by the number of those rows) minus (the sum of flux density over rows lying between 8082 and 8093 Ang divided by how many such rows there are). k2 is -0.93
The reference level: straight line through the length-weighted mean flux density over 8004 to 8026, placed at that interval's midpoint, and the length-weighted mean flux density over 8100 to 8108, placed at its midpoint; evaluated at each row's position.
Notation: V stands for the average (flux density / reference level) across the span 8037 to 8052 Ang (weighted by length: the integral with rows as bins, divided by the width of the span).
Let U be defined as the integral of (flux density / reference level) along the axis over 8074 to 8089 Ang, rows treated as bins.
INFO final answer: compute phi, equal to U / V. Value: 15.0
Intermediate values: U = 14.8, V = 0.99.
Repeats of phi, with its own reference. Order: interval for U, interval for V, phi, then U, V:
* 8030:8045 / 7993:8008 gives 14.8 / 14.9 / 1.01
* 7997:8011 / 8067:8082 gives 14.0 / 14.0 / 1.00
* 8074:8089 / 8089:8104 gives 15.4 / 14.8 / 0.96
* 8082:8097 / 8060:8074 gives 14.7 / 14.5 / 0.98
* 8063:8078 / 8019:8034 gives 15.4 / 14.9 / 0.97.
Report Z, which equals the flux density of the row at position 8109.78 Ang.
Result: 60.2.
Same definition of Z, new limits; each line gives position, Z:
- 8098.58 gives 58.4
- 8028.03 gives 58.7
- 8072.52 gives 62.5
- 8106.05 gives 64.3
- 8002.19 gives 62.6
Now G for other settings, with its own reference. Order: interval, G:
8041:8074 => 2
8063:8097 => 13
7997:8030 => 14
